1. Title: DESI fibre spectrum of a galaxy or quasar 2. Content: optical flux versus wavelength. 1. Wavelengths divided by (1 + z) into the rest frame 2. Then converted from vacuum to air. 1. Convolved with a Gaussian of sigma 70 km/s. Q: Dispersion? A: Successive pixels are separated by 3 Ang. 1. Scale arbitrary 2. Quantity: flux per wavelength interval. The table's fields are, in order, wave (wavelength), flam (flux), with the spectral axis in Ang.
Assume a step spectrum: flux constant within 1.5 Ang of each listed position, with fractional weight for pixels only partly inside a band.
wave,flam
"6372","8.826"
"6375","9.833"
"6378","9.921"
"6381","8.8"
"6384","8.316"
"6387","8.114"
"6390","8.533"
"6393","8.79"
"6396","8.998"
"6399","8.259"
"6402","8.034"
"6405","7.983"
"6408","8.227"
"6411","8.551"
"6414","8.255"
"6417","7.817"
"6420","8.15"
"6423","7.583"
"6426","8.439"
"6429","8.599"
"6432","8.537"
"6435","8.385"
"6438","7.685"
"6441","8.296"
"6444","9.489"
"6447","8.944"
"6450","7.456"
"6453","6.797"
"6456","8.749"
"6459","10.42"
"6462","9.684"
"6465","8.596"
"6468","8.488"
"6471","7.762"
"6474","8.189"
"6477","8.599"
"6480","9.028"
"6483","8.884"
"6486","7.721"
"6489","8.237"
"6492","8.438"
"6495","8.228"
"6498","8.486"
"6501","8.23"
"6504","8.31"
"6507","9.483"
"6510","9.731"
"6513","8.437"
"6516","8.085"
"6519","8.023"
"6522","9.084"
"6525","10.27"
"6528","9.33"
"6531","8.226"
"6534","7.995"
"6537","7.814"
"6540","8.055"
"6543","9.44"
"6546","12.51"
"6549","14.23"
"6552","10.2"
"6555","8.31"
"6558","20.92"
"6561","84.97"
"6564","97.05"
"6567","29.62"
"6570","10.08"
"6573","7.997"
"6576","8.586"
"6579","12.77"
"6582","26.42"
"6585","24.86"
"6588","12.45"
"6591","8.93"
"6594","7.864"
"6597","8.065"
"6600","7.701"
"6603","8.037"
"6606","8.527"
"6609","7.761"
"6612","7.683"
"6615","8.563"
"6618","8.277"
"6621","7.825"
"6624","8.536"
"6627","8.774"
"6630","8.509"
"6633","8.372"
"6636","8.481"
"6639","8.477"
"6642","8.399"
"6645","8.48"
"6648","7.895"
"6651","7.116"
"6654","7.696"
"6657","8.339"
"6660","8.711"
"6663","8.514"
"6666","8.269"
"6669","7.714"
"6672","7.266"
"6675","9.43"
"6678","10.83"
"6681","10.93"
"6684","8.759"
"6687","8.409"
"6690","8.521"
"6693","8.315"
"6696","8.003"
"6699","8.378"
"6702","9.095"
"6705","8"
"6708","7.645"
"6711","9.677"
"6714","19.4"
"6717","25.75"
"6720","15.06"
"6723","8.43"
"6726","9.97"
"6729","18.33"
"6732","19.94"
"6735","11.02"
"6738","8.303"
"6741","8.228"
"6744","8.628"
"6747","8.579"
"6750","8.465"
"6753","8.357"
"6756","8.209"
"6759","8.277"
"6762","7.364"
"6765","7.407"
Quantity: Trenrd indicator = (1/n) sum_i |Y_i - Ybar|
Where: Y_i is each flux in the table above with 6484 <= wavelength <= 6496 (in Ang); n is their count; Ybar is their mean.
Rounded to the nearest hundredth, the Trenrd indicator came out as 0.22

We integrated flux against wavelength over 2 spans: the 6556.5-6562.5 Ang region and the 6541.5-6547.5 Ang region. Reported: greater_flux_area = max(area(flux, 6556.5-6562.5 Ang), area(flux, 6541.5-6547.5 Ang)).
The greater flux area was 318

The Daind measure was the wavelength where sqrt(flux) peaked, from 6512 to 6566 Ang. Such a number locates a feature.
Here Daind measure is 6564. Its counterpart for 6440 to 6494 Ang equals 6459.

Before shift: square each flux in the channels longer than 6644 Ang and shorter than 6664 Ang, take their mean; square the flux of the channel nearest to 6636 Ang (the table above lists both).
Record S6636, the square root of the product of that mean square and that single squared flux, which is 69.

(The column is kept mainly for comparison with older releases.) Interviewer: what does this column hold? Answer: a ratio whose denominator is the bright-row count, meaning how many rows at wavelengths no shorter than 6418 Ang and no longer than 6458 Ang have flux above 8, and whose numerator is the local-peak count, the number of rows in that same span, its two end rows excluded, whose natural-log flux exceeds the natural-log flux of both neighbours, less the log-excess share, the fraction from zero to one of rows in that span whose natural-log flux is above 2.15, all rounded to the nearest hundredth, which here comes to 0.19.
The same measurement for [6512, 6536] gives 0.09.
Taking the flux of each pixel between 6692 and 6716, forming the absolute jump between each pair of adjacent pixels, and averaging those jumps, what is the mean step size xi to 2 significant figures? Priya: 2.1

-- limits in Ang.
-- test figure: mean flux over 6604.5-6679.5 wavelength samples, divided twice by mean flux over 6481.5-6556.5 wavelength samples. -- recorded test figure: 0.10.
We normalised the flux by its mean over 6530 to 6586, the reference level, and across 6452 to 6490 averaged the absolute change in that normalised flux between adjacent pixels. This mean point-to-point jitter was 0.04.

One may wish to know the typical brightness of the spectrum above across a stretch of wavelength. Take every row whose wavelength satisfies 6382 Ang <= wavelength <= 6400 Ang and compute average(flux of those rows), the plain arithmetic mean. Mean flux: 8.5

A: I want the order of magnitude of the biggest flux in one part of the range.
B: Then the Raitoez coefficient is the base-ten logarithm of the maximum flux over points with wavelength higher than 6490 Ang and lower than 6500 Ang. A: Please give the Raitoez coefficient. 0.93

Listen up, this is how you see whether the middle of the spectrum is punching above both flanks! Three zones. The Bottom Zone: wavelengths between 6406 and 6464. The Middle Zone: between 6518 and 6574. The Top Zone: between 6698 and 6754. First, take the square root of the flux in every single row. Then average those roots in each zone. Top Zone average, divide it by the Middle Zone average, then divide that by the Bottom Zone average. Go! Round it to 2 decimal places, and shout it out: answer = 0.29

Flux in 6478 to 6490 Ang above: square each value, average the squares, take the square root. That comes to 8.5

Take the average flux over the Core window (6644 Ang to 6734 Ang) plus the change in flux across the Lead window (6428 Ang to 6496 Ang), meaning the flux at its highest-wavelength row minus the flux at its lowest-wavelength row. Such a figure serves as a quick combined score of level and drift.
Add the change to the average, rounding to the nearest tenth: 10.1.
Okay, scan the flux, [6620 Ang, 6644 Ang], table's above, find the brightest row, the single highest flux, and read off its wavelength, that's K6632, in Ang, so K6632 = 6627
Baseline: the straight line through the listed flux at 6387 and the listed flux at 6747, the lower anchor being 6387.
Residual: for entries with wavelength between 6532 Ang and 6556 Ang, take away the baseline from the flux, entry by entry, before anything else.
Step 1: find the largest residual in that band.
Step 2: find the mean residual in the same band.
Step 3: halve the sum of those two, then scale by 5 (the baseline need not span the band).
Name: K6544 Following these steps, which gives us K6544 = 19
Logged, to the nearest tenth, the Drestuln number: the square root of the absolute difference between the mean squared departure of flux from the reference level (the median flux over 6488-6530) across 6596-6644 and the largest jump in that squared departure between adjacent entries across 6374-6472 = 1.9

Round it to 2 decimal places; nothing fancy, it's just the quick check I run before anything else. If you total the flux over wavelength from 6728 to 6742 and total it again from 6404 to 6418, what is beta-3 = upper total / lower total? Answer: 1.61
